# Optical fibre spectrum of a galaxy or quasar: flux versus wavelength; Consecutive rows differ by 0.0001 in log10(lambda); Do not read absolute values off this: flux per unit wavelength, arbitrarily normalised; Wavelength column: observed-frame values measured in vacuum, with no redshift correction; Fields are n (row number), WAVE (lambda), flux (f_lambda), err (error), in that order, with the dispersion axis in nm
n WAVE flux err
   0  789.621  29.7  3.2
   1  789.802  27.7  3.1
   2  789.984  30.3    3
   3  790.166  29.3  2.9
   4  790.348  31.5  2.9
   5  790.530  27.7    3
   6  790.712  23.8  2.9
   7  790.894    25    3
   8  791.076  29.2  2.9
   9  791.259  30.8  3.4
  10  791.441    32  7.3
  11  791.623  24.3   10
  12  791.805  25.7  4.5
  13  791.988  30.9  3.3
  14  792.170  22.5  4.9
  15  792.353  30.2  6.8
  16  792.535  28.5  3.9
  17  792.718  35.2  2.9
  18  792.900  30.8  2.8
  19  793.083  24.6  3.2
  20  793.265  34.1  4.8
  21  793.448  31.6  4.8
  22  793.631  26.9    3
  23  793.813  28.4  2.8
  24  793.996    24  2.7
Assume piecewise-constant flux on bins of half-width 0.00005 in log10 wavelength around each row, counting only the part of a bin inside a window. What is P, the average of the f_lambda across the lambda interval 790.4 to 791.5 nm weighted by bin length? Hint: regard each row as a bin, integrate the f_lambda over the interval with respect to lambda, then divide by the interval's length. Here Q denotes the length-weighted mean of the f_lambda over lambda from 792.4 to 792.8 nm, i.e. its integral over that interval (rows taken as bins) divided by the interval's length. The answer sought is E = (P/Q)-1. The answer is -0.11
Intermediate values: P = 28.1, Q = 31.6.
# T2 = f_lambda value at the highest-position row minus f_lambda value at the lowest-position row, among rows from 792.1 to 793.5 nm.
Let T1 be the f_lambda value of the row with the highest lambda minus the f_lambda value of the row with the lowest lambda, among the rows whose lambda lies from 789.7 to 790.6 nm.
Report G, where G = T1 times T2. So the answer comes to 0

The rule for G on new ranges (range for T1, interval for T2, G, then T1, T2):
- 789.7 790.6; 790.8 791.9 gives 0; 0.0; 0.7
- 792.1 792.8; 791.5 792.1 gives 84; 12.7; 6.6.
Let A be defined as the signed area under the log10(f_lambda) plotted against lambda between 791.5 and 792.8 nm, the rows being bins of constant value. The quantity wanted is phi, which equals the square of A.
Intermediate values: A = 1.9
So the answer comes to 3.5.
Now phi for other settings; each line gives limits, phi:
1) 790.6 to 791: 0.3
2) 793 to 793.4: 0.3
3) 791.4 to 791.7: 0.2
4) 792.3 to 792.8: 0.6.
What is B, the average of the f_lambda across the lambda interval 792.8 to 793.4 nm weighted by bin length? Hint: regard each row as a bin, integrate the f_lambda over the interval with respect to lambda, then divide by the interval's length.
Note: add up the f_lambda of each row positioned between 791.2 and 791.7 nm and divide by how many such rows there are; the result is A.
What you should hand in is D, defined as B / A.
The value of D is 1.04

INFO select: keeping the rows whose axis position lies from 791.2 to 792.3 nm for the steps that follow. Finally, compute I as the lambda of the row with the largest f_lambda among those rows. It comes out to 791.441 nm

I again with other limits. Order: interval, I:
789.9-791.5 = 791.441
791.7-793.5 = 792.718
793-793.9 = 793.265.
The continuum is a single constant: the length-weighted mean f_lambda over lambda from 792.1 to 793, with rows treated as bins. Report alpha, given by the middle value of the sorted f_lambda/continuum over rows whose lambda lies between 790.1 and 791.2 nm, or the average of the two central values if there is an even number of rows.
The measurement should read 0.96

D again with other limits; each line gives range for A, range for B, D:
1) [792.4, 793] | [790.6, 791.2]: 0.83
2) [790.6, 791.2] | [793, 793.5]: 1.16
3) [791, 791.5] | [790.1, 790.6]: 0.96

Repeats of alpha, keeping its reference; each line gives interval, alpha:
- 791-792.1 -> 1.02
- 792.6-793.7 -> 1.06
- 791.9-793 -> 1.03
